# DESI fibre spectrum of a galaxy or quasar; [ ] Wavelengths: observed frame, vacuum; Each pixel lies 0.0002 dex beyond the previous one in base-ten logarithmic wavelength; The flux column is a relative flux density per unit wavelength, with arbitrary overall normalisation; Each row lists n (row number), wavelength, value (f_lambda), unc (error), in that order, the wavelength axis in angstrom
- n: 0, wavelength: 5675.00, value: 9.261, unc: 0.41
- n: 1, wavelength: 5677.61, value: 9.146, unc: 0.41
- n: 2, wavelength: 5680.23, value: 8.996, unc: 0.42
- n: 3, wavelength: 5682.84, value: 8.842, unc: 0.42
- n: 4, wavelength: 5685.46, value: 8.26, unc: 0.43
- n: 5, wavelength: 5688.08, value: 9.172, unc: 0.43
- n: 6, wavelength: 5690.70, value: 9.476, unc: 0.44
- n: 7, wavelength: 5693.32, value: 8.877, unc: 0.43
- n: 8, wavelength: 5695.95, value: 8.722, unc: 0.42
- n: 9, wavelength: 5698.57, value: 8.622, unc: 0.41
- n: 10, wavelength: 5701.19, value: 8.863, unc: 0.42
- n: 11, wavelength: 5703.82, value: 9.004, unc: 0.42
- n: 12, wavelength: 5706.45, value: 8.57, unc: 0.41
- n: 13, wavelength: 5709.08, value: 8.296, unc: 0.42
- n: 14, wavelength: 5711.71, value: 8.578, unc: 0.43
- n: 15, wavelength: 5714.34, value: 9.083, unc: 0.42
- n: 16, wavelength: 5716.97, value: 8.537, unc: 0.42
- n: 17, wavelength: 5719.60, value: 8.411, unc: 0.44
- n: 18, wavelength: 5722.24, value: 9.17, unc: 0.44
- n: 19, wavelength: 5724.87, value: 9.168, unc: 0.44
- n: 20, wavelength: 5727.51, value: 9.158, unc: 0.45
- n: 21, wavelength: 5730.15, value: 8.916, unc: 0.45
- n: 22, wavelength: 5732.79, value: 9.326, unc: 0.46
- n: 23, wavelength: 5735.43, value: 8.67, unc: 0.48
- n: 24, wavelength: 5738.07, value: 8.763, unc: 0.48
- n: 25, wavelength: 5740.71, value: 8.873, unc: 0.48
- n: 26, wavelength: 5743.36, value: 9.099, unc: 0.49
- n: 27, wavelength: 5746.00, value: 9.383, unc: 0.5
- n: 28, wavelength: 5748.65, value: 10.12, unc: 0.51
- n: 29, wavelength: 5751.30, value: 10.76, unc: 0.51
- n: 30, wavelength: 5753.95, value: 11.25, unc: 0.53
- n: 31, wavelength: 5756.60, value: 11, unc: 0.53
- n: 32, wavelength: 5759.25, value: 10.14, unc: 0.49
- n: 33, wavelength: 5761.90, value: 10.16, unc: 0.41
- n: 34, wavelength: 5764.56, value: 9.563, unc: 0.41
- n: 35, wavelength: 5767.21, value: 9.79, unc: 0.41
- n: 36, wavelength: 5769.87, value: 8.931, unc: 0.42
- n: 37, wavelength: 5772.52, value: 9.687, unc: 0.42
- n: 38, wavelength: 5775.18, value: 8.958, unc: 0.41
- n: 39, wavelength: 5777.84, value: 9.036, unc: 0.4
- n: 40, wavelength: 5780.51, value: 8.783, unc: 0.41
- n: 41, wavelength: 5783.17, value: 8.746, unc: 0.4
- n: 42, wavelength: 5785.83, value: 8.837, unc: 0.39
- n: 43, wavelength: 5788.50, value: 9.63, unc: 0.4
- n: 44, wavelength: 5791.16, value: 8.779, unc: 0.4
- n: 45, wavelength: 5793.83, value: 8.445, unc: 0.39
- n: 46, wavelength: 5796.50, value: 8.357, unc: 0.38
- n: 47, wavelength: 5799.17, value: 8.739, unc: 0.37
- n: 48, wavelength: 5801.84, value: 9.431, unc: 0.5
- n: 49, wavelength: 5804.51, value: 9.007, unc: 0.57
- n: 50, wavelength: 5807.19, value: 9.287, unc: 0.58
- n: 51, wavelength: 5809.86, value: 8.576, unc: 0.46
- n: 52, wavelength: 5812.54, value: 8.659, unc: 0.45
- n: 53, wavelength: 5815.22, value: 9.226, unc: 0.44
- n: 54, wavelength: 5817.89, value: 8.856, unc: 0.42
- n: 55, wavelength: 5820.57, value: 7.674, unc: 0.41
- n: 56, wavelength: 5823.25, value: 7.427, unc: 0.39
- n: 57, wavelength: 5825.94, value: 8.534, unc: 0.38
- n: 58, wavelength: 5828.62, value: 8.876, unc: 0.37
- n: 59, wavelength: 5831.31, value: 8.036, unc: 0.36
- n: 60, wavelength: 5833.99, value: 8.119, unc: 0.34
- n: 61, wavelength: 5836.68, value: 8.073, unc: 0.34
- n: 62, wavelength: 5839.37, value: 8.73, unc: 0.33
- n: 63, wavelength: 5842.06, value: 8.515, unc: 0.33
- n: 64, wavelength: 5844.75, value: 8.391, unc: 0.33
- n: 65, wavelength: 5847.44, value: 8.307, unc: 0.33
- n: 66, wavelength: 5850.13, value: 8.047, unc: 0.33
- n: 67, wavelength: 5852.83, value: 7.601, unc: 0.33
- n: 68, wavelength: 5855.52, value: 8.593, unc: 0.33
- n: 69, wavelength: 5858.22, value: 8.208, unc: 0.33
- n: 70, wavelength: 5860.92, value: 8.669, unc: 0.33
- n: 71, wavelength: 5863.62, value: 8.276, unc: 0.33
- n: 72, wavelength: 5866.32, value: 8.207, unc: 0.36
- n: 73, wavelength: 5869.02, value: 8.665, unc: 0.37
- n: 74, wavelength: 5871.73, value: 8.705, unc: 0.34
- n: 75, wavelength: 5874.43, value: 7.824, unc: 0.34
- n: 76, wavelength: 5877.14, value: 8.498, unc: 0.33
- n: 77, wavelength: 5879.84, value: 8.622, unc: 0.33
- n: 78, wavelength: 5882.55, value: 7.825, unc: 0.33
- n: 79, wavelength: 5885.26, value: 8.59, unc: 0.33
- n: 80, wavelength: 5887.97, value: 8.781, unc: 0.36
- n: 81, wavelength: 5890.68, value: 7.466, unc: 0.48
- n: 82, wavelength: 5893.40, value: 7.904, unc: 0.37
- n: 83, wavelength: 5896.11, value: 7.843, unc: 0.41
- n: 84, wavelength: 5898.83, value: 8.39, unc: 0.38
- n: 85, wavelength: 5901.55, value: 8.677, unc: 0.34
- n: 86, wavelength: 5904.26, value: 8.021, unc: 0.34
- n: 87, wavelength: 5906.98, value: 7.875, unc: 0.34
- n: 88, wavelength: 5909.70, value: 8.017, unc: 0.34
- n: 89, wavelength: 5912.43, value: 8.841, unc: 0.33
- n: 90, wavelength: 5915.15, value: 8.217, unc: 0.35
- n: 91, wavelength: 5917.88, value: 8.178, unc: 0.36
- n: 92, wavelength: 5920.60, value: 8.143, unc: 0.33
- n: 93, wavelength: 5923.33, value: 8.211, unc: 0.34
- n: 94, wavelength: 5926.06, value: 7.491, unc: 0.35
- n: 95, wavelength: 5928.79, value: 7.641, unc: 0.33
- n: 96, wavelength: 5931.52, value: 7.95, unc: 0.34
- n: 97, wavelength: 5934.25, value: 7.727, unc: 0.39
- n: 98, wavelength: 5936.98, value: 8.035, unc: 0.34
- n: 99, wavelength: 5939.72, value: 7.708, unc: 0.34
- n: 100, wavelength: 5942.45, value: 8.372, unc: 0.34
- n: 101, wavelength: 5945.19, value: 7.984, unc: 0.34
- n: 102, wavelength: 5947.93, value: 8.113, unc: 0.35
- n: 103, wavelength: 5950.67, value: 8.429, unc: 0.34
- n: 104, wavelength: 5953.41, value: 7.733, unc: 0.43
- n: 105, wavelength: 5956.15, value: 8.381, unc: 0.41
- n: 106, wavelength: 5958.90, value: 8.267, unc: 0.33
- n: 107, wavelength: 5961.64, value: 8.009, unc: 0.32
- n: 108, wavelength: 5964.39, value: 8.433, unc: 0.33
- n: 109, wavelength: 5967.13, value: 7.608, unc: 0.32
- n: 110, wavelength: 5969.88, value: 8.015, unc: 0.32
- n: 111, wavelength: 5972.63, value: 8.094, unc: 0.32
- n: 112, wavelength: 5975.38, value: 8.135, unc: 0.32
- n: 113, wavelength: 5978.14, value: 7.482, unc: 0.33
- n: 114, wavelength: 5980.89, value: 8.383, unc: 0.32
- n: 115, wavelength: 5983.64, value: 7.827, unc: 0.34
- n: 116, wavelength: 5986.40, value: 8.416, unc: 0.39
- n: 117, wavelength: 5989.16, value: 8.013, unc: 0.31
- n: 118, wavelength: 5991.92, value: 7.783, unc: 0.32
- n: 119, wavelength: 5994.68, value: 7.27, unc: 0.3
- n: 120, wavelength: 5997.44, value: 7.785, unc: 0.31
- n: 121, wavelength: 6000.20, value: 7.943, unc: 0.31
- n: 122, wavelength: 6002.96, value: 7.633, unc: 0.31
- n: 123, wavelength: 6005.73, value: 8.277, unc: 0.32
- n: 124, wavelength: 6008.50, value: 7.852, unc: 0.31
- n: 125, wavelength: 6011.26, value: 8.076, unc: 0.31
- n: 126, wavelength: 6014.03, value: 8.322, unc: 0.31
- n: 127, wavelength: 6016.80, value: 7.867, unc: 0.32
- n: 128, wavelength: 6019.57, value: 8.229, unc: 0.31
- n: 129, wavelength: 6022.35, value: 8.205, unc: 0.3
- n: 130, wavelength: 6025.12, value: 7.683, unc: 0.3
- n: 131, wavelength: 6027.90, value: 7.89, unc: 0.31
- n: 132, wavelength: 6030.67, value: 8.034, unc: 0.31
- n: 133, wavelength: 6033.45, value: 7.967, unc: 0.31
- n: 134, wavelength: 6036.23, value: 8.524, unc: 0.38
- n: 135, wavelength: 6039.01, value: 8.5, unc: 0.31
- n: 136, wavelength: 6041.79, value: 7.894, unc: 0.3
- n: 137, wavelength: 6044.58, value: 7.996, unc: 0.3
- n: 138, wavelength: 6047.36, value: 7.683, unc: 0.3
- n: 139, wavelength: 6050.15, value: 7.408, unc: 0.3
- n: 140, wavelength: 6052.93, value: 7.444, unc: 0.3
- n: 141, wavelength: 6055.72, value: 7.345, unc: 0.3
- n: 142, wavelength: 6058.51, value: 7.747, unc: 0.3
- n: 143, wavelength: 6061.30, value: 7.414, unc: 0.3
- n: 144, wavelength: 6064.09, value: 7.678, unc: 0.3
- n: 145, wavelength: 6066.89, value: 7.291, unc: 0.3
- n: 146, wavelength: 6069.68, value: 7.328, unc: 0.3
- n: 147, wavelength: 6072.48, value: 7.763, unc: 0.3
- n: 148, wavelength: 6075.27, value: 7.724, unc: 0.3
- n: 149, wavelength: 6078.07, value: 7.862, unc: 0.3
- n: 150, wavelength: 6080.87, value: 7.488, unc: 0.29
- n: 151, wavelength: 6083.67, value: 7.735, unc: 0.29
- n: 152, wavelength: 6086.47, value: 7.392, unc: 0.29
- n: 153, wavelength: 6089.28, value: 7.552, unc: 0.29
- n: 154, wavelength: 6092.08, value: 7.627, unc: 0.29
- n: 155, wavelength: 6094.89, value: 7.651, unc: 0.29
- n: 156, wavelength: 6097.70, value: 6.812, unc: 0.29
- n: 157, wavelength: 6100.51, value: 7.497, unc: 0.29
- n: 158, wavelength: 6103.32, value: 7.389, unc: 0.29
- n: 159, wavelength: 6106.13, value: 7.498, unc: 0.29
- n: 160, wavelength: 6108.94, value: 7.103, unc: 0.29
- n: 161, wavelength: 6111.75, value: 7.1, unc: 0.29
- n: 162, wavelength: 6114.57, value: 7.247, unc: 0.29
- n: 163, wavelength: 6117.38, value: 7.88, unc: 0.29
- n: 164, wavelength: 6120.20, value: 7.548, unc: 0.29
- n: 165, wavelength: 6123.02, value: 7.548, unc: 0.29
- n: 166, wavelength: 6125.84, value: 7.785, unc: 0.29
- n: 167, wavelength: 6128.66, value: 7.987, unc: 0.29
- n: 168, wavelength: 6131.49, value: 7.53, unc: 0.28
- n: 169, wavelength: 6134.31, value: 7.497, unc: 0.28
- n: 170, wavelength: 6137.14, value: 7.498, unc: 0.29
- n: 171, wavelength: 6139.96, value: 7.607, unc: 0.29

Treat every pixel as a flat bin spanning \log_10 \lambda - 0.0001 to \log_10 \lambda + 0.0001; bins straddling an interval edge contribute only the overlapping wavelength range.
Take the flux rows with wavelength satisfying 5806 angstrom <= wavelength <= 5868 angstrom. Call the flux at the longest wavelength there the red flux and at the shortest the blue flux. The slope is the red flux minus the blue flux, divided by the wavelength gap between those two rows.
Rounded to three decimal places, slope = -0.018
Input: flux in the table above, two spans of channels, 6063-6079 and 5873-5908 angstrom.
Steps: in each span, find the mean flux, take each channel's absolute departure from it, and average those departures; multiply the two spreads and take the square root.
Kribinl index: 0.276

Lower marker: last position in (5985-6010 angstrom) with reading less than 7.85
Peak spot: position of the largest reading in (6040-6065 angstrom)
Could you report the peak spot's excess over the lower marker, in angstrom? 41.6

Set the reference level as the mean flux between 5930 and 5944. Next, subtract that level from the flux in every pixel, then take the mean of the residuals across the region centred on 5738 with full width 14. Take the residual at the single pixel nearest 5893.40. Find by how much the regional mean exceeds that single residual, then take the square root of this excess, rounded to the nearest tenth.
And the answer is 1.0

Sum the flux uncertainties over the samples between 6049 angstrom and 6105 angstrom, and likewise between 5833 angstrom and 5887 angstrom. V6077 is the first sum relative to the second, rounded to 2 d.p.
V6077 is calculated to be 0.88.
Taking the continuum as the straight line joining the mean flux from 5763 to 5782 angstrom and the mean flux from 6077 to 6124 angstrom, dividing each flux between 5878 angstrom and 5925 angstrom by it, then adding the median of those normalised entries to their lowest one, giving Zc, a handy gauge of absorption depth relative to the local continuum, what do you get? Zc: 1.83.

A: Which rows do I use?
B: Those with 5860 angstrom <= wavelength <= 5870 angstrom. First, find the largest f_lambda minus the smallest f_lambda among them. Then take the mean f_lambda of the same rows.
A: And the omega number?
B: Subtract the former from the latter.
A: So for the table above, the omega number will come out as 8.0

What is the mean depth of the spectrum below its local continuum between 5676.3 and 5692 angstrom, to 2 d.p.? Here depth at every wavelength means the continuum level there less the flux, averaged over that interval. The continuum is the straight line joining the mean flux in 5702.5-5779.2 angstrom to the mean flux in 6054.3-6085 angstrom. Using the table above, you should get 0.64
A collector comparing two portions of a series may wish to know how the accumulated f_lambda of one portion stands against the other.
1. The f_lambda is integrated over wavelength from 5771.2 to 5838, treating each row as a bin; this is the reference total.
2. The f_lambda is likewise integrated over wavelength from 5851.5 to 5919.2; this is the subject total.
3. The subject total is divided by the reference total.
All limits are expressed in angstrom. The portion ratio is 0.961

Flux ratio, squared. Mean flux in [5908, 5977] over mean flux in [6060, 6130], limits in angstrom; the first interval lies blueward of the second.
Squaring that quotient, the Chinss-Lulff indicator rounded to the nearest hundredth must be 1.15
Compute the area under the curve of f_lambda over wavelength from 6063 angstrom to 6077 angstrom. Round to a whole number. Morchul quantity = 106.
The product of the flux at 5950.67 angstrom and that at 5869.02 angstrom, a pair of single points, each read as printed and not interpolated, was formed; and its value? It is 73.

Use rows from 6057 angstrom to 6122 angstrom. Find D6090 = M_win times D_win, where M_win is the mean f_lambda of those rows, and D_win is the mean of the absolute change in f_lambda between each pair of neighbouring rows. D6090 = 2.1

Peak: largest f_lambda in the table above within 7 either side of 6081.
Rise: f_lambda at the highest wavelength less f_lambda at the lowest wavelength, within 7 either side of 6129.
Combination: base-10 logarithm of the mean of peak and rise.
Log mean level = 0.59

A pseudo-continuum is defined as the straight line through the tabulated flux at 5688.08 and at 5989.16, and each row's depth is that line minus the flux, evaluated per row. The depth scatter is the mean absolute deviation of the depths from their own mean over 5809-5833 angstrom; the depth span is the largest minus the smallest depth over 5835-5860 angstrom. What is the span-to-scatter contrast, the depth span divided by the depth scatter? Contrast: 2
